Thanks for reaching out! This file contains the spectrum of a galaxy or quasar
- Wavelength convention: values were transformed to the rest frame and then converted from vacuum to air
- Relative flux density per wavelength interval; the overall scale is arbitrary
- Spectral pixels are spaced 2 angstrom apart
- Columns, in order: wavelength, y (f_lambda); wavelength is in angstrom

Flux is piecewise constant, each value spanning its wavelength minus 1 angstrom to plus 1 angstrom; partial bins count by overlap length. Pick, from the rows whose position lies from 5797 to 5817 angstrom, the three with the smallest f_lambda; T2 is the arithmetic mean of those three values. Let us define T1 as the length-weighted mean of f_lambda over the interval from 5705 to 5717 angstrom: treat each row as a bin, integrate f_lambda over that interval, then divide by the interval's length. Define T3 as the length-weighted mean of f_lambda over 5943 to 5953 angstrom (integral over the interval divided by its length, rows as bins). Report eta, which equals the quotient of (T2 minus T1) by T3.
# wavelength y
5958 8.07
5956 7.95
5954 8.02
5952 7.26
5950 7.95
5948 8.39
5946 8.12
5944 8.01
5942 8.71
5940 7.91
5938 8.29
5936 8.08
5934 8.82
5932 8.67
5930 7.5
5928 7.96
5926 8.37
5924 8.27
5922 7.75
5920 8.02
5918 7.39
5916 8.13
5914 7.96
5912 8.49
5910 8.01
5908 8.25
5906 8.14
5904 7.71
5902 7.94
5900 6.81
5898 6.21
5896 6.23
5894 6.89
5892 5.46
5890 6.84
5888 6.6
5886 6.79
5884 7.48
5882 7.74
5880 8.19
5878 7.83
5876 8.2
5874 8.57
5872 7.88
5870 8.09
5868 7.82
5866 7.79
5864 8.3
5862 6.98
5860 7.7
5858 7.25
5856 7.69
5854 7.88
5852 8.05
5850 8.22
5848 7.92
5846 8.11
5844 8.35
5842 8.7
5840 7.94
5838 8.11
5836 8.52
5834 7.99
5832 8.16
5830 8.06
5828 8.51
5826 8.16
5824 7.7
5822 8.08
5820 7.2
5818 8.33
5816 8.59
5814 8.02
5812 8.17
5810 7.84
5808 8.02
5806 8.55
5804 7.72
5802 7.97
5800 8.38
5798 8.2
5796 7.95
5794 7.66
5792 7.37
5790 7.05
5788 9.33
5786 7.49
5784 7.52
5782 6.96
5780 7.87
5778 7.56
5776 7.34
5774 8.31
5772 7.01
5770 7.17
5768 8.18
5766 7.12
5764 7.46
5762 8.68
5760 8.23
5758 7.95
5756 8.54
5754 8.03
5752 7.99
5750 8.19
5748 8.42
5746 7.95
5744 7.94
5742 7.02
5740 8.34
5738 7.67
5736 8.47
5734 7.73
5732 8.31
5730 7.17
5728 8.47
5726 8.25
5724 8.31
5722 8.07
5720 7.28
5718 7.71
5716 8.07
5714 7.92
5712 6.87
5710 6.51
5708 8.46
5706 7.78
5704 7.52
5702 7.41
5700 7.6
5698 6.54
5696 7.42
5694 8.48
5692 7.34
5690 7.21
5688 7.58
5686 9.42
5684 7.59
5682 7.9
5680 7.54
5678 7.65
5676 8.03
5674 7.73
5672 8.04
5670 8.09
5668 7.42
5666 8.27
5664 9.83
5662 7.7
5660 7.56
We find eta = 0.03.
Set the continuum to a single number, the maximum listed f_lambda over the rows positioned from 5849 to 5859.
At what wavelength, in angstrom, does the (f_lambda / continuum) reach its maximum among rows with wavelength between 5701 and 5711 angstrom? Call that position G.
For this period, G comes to 5708 angstrom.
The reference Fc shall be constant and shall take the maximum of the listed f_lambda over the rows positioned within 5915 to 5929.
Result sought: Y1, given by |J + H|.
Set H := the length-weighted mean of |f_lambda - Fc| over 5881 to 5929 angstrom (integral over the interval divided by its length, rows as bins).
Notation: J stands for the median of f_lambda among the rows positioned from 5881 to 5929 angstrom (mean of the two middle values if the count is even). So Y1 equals 8.65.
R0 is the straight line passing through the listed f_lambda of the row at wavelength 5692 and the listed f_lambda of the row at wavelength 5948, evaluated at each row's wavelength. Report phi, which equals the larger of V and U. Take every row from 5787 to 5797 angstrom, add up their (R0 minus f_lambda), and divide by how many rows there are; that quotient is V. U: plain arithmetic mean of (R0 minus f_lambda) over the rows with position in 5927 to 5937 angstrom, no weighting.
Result 0.1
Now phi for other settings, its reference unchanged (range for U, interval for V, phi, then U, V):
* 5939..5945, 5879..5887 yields 0.6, 0.16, 0.6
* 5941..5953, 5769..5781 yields 0.3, 0.31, 0.1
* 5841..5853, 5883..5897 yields 1.5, -0.25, 1.5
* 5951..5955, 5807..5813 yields 0.8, 0.77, -0.2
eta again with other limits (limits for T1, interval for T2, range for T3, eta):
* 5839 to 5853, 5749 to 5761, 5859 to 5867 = -0.03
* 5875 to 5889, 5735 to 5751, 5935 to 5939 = 0.00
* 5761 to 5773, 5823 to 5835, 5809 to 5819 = 0.04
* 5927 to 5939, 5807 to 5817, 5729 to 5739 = -0.03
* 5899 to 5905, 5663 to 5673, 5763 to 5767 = 0.05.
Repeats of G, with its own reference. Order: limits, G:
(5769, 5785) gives 5774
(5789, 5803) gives 5800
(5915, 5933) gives 5932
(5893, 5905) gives 5902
